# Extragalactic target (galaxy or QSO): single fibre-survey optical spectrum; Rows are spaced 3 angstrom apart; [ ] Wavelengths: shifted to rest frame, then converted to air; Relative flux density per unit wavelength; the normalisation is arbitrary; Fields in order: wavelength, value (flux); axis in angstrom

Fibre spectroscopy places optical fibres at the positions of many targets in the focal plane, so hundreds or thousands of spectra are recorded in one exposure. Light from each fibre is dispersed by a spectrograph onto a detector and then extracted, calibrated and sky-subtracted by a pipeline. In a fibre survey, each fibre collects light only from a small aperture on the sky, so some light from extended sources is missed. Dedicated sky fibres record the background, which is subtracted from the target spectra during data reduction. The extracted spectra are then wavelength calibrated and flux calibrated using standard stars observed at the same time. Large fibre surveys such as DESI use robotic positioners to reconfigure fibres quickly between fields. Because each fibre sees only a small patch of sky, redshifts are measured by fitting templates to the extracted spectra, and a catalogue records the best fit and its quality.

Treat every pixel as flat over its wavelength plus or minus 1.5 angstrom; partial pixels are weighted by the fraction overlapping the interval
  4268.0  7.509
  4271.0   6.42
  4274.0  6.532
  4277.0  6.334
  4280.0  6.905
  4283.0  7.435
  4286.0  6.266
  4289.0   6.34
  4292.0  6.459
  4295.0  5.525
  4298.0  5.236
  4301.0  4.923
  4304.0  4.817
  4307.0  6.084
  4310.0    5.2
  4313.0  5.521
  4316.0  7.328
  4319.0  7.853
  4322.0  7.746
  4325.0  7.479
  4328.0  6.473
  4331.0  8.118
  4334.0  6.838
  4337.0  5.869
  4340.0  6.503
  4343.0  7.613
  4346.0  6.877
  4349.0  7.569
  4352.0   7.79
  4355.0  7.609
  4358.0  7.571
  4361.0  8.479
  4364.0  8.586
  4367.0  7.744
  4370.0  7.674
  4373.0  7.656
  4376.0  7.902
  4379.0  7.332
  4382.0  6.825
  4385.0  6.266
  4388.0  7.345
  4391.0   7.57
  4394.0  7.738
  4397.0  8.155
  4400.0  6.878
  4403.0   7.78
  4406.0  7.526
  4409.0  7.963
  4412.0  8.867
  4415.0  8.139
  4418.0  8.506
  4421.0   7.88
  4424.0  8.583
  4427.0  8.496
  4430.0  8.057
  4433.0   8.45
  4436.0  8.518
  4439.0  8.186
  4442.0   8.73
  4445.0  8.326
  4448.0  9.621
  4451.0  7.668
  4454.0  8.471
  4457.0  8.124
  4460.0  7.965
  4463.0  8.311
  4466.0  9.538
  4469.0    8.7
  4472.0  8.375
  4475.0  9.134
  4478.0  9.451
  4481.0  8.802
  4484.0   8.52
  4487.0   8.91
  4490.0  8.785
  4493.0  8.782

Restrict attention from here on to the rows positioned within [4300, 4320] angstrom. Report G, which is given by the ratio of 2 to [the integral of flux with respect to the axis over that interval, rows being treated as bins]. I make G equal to 0.0168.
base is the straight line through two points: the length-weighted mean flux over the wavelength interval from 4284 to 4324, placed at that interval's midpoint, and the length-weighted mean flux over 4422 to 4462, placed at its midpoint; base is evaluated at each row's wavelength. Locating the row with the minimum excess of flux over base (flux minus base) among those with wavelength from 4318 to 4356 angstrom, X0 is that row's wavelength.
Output 4337.0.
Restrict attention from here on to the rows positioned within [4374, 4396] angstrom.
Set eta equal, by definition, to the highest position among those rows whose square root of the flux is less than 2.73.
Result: 4388.0 angstrom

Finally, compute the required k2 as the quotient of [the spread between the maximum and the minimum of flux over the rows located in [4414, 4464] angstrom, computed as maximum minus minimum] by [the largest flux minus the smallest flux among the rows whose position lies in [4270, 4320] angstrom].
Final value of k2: 0.6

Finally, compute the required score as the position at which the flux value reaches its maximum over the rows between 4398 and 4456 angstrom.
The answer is 4448.0 angstrom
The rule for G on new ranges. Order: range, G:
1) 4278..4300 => 0.0145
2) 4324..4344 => 0.0144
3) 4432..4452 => 0.0117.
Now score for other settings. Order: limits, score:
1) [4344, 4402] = 4364.0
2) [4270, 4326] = 4319.0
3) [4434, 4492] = 4448.0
